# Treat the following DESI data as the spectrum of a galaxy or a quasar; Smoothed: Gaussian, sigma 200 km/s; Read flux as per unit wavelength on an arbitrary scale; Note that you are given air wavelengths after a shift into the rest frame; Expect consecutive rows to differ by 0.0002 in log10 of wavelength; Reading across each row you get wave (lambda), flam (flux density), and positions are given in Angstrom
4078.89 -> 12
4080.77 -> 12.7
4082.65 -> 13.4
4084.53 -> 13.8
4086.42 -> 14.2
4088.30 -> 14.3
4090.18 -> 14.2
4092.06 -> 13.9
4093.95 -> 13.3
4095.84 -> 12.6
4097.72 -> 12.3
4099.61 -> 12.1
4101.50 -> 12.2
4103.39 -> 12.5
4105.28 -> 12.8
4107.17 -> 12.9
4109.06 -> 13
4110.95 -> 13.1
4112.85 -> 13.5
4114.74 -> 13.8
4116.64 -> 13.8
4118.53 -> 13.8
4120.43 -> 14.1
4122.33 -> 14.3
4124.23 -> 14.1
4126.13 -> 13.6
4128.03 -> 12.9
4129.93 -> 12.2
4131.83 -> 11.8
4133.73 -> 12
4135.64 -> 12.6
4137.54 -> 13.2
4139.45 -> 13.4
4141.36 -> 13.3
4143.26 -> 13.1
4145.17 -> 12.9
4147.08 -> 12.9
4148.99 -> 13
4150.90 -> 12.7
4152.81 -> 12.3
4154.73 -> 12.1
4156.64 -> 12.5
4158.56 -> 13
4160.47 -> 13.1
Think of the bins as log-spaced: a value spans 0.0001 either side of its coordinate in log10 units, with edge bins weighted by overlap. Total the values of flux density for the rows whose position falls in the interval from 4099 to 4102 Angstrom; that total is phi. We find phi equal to 24.3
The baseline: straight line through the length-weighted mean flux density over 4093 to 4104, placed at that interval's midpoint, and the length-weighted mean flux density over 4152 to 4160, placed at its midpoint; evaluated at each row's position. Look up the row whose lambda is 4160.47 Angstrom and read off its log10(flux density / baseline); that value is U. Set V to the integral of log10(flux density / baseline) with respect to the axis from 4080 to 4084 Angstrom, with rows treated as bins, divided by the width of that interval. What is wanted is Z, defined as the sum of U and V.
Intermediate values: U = 0.02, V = 0.022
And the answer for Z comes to 0.042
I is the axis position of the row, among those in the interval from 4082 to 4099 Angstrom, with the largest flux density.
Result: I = 4088.30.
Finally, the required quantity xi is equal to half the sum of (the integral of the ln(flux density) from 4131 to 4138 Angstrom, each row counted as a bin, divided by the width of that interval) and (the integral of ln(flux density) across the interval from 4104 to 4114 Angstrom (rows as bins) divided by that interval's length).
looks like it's 2.54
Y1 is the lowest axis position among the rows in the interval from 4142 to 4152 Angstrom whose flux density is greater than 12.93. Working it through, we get 4143.26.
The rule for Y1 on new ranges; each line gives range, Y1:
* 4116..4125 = 4116.64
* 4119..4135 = 4120.43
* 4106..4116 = 4109.06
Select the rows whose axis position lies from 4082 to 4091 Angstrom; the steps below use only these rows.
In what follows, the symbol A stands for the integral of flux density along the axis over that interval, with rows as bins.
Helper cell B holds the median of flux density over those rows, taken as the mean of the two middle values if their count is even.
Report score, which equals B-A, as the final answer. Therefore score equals -112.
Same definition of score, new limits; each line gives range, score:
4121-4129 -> -96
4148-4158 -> -113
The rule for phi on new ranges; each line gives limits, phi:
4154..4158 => 24.6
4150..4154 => 25.0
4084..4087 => 28.0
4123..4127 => 27.7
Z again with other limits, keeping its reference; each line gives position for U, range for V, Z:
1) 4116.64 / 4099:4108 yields 0.043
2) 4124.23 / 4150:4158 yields 0.049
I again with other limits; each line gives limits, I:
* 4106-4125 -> 4122.33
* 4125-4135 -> 4126.13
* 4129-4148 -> 4139.45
